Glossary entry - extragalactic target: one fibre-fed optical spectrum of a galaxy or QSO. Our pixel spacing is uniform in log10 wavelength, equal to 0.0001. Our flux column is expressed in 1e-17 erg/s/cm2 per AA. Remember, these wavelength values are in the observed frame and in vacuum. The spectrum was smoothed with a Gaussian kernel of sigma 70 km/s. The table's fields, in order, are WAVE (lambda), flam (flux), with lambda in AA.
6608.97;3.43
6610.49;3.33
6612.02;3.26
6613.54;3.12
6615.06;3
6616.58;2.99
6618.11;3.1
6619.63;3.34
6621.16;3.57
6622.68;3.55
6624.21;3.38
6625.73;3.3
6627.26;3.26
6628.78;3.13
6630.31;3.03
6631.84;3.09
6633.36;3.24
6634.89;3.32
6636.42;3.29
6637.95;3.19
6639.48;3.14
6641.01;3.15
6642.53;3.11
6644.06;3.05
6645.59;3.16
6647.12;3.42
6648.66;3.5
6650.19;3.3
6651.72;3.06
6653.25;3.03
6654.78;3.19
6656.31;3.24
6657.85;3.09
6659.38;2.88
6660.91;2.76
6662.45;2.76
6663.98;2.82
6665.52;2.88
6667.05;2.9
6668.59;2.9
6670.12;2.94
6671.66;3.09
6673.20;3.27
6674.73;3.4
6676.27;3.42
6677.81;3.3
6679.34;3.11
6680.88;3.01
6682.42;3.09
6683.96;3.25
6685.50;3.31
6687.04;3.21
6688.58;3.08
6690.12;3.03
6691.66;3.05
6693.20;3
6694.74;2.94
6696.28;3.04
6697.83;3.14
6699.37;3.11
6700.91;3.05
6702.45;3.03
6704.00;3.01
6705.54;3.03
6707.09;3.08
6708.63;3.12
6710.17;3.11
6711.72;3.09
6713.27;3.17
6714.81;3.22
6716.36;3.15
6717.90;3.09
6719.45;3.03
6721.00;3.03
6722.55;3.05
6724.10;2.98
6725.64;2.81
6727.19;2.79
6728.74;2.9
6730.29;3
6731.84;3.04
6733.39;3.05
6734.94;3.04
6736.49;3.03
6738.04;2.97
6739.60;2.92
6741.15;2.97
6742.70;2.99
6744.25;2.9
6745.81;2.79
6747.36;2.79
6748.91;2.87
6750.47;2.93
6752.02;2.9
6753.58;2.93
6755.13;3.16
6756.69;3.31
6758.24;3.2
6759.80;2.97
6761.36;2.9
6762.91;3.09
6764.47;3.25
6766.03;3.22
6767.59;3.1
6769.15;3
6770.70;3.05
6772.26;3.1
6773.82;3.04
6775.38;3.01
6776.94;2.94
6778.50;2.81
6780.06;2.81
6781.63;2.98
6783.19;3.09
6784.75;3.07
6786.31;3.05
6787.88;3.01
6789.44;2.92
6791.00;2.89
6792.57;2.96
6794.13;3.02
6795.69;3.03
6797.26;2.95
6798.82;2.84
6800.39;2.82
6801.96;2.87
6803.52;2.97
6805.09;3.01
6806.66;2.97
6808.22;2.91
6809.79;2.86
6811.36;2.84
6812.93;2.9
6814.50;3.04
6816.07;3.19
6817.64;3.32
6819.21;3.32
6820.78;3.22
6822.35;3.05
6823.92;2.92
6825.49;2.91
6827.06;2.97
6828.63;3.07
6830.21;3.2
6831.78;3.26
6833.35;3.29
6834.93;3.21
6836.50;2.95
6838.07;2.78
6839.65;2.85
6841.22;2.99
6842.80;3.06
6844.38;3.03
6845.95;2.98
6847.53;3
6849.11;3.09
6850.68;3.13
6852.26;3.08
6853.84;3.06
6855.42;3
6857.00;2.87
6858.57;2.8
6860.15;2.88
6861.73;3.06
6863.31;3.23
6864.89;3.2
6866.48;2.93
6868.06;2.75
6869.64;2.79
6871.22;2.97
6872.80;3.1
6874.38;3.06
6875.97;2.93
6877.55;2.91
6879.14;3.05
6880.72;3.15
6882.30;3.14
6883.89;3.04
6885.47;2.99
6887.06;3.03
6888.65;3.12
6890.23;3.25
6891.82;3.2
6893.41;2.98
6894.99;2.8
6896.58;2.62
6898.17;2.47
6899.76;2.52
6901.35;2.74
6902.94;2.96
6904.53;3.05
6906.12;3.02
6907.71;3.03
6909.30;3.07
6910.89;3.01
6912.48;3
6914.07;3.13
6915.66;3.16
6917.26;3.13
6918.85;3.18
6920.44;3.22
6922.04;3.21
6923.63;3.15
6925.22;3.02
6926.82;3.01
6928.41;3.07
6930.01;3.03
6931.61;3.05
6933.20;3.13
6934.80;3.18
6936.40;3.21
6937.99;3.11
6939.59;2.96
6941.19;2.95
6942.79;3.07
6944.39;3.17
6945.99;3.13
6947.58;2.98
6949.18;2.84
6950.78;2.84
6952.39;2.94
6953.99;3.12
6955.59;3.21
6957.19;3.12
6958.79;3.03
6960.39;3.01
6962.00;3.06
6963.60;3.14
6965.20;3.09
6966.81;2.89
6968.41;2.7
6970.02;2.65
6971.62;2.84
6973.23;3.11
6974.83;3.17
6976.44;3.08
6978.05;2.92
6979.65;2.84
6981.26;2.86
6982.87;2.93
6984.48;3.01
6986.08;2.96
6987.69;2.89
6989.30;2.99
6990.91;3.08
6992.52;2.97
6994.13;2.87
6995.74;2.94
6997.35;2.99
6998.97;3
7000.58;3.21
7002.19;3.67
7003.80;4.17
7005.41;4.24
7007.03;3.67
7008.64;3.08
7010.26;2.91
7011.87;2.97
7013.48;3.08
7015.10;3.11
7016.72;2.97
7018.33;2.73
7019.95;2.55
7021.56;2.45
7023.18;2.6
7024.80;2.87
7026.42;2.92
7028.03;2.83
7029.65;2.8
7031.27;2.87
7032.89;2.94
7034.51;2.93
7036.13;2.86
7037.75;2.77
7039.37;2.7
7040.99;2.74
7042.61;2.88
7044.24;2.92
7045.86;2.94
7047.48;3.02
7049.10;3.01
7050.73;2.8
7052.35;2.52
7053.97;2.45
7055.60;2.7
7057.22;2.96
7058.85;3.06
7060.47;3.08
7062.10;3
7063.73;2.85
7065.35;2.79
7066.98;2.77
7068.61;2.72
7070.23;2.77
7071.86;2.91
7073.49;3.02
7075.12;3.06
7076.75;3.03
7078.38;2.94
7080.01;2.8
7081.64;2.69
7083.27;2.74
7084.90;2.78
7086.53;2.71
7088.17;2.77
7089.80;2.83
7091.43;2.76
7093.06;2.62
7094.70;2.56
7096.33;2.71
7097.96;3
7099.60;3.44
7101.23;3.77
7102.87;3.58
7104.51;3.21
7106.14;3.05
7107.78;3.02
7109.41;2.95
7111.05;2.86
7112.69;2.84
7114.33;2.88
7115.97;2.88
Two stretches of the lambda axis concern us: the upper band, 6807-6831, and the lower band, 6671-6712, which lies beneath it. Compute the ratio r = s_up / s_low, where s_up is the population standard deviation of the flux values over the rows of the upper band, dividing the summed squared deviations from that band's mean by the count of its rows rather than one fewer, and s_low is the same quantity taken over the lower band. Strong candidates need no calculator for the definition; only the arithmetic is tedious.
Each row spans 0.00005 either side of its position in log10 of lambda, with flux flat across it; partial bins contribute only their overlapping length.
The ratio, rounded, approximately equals 1.3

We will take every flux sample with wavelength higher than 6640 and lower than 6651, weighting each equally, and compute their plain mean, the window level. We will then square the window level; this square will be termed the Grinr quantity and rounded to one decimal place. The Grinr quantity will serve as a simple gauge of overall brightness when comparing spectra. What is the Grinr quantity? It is 10.5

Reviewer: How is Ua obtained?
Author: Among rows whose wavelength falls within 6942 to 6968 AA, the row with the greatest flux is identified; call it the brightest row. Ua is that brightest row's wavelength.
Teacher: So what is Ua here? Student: 6955.59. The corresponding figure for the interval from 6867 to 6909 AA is 6890.23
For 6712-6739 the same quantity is 6714.81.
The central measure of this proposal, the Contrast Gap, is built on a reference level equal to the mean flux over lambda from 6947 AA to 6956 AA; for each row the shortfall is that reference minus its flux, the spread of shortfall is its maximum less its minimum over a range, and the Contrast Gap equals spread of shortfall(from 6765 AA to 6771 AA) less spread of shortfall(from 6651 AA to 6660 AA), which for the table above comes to -0.14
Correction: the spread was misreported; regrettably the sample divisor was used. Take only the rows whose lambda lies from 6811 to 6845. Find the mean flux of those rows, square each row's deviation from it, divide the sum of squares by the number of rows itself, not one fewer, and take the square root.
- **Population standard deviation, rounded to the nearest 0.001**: 0.162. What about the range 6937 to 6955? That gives 0.111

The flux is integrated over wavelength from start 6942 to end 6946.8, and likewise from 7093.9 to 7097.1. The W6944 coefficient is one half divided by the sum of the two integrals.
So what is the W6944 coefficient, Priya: 0.021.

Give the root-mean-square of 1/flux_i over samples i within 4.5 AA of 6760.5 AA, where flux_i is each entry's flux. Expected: 0.322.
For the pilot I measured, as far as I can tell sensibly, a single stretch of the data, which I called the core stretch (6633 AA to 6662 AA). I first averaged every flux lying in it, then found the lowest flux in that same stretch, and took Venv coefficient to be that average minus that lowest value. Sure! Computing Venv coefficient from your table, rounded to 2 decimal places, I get 0.40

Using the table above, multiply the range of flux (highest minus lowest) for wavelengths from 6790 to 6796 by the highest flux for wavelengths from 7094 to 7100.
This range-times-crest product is 0.48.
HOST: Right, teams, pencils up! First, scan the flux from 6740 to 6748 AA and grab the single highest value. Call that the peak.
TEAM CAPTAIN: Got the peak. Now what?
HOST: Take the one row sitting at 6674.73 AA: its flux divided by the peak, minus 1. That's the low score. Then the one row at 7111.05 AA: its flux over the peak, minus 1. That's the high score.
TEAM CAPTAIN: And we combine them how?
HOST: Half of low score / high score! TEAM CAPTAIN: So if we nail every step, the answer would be -1.6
